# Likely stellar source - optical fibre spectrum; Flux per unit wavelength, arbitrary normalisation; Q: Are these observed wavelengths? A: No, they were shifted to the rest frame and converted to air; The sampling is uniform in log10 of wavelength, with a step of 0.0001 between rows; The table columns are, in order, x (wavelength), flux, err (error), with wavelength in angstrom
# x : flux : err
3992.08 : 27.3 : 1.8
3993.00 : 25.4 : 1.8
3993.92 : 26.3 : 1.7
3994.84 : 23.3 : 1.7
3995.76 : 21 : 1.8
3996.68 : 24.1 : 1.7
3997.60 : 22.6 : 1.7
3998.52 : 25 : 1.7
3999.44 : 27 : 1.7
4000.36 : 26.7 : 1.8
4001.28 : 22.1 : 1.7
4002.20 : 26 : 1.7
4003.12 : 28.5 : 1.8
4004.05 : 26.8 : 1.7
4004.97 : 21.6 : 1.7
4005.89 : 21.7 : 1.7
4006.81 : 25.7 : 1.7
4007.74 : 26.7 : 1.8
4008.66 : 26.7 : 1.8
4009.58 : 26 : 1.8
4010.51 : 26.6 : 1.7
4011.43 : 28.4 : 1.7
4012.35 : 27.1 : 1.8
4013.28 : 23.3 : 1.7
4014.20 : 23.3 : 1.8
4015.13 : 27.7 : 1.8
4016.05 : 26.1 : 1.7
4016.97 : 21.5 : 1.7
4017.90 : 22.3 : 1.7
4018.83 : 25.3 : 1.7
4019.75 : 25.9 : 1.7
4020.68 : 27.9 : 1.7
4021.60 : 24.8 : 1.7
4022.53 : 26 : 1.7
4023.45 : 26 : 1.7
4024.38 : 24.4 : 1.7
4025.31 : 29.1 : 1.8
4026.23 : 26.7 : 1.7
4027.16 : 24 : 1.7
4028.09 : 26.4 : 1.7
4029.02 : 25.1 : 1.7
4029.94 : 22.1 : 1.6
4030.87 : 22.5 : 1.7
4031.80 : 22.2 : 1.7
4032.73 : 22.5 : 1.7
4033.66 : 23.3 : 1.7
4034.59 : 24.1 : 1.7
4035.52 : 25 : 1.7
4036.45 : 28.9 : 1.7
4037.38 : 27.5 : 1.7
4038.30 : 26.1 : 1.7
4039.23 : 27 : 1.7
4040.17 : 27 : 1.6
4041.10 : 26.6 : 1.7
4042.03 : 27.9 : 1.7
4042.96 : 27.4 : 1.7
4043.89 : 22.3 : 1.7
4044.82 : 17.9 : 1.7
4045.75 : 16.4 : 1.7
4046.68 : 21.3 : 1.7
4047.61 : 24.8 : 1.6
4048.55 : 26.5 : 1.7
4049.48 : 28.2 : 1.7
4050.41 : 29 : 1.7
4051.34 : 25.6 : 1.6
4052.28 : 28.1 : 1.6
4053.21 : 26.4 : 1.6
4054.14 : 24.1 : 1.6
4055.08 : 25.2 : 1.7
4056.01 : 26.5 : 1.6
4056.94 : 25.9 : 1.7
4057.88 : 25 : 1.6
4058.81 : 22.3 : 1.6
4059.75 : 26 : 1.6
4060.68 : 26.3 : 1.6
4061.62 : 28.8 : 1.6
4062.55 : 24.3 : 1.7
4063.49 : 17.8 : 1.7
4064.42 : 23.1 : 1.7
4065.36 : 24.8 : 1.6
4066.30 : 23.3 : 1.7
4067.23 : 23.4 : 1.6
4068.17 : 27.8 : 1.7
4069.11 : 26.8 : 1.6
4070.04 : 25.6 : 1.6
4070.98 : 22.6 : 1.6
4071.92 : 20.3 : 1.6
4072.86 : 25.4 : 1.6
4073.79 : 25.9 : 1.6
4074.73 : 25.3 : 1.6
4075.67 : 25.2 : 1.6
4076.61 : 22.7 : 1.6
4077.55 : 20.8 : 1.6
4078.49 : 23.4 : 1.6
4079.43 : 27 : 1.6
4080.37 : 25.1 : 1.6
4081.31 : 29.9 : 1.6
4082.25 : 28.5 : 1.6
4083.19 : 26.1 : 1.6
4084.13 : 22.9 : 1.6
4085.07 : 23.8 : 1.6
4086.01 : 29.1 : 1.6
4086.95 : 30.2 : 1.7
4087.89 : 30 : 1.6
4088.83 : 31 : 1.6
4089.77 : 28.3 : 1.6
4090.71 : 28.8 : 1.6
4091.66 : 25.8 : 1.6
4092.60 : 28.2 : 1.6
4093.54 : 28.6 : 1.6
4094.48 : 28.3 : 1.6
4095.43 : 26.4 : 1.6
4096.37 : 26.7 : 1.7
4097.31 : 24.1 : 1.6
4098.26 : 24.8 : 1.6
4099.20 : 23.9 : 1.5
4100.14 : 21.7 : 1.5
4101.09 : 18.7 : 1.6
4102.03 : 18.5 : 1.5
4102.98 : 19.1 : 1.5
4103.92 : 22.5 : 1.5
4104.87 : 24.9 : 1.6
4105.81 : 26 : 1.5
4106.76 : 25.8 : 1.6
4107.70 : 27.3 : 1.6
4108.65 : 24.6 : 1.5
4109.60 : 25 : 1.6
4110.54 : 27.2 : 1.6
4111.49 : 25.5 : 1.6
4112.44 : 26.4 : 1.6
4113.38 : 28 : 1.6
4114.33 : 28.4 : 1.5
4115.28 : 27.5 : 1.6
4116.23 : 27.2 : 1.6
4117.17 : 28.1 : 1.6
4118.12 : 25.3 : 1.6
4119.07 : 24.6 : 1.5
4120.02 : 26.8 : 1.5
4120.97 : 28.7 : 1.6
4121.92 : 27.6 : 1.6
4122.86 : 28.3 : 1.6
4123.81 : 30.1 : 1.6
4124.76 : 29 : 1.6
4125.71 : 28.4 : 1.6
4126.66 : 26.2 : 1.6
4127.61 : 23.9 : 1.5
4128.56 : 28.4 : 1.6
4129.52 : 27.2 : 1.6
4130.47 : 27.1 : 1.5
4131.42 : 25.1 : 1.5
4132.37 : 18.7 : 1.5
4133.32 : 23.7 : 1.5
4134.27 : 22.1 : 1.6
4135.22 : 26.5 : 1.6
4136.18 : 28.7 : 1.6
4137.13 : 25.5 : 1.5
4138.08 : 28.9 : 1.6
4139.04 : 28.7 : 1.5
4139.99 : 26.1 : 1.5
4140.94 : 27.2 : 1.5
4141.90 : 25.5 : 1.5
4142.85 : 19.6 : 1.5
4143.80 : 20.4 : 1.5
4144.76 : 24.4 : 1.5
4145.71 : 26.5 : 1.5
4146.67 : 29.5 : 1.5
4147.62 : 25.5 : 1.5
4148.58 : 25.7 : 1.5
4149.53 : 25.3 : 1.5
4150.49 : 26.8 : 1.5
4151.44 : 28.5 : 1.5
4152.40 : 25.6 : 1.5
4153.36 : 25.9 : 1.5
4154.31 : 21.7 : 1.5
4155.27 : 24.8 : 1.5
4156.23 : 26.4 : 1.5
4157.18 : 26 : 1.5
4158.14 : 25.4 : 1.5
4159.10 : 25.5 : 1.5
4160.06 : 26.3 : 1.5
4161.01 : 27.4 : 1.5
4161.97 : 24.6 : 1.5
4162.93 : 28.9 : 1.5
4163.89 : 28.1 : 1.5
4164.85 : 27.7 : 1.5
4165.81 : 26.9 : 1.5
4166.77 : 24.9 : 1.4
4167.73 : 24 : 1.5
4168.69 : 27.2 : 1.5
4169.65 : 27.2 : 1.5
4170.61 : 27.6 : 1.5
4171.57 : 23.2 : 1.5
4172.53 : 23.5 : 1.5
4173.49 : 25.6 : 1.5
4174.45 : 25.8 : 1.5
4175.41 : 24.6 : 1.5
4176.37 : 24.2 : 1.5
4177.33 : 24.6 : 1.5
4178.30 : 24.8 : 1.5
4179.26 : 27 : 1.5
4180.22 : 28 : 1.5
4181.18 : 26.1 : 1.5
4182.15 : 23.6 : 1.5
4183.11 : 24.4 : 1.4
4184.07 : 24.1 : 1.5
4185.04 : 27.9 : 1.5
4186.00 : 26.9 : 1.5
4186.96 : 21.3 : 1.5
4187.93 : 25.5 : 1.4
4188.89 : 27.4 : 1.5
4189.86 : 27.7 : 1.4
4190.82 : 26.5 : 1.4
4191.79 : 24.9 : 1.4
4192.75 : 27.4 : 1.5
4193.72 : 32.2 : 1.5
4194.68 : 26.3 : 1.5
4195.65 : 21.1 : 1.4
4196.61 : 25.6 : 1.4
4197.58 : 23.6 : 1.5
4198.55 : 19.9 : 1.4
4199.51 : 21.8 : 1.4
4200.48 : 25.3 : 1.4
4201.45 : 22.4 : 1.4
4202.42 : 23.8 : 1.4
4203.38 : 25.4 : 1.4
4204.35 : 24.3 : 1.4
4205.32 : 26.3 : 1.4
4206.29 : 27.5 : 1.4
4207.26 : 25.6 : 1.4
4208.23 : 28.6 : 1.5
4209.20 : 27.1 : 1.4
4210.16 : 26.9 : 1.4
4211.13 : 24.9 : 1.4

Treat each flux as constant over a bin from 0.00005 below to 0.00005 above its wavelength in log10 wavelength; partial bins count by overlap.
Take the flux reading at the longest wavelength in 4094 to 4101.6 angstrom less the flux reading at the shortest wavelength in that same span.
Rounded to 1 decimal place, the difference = -9.6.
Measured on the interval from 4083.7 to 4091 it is 5.9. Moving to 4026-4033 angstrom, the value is -4.2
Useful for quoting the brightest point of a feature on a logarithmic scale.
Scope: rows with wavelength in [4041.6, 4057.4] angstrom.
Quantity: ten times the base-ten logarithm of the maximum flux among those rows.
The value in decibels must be 14.62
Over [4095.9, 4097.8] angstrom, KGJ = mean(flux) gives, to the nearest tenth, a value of 25.4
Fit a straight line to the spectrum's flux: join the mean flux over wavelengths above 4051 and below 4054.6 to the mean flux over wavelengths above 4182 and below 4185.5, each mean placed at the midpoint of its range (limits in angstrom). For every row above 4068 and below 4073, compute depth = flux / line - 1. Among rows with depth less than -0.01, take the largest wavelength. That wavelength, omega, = 4072.86 angstrom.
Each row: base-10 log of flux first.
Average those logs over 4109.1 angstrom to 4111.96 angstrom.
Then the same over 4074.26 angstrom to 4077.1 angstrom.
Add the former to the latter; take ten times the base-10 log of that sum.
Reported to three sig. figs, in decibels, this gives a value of 4.47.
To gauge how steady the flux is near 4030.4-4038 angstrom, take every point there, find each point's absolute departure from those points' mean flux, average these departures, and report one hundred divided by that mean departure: 51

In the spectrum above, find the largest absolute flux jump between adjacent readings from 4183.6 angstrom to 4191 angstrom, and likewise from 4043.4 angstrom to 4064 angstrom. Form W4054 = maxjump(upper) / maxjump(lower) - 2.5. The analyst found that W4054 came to -1.6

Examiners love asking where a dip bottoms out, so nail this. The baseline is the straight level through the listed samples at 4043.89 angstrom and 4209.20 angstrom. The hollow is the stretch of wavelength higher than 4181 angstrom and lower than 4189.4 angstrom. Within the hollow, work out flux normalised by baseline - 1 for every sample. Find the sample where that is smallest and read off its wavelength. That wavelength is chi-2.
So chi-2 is 4186.96 angstrom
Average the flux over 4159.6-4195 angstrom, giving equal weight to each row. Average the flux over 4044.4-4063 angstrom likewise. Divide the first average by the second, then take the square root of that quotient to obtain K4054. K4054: 1.02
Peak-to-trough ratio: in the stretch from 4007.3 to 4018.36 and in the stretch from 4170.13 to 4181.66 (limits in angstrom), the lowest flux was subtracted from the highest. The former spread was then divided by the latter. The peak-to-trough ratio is 1.44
